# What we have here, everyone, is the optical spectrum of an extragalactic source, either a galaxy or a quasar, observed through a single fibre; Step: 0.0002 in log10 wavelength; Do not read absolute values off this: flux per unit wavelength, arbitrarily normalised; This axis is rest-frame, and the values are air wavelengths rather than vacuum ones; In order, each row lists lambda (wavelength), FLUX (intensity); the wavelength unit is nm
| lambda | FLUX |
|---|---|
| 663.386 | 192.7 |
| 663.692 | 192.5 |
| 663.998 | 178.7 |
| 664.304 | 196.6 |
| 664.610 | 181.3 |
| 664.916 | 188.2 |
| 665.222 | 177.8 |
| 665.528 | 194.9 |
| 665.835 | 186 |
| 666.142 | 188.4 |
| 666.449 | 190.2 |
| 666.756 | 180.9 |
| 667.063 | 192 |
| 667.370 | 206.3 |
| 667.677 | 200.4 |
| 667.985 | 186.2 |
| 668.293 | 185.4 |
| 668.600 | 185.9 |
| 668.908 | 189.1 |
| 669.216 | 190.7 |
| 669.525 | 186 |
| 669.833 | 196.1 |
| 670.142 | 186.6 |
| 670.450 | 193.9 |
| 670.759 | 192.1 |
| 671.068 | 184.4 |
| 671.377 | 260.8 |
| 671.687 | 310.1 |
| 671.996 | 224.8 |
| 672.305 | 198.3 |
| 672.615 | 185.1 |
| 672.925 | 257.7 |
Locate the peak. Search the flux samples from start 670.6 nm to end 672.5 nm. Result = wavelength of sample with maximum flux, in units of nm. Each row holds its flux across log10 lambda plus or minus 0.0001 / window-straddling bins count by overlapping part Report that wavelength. 671.687 nm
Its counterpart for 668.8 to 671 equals 669.833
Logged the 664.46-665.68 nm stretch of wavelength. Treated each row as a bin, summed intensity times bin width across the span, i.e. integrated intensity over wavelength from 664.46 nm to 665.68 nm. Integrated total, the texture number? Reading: 227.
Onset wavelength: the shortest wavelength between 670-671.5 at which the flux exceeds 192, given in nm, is 670.450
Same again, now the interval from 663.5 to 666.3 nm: 663.692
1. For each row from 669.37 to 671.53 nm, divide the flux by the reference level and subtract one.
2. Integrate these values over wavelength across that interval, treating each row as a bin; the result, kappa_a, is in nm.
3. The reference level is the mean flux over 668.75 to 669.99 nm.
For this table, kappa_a 0.11 nm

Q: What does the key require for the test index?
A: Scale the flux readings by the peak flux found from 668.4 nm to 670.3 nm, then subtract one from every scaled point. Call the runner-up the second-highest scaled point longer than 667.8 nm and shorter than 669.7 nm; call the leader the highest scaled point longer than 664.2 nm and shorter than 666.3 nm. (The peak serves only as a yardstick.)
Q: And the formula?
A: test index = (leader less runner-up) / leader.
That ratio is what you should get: 15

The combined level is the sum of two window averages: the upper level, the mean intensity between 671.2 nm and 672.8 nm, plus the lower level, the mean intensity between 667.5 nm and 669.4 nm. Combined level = 425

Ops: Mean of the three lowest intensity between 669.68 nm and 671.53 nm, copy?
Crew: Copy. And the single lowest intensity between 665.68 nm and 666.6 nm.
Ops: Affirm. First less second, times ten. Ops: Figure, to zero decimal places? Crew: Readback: 17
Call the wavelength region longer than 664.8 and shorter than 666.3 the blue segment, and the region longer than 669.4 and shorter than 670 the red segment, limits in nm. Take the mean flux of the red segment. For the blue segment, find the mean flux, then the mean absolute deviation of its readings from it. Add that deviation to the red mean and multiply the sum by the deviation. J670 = 806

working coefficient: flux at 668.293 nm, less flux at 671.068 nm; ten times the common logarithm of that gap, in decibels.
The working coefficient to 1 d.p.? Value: 0.0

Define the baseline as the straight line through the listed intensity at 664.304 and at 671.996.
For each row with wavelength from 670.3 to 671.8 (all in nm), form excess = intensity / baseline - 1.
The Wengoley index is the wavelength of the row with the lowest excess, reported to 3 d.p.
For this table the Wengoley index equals 671.068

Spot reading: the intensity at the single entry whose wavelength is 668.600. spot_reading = 185.9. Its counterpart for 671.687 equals 310.1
